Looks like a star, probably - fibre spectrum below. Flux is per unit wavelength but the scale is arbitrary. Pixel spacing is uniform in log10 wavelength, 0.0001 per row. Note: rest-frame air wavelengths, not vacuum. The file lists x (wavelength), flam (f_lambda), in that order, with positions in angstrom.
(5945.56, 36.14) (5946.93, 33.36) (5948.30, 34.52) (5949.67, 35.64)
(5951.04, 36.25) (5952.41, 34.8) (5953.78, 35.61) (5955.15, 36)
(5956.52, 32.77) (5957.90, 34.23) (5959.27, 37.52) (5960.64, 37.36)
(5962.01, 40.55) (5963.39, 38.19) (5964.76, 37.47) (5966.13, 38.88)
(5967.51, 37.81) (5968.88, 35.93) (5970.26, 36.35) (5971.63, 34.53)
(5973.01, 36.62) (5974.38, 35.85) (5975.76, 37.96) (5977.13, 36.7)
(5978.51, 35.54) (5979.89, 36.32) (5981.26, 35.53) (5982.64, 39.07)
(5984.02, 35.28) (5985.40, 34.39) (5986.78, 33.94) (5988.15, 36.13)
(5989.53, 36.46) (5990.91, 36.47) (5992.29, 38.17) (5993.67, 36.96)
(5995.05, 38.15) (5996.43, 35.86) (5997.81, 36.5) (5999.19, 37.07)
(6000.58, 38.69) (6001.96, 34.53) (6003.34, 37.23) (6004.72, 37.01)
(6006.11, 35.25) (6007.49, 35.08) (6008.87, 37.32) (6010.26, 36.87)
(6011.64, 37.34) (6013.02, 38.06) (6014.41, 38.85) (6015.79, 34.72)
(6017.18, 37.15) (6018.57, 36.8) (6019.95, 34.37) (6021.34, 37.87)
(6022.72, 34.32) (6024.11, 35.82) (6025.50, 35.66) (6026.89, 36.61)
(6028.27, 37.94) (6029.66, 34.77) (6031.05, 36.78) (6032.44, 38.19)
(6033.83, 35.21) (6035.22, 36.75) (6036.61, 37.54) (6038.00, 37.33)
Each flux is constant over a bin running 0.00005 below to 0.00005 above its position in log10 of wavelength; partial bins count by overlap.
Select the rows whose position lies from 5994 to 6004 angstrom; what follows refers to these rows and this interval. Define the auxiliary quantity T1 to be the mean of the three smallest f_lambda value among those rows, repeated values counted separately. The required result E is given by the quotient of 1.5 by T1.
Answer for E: 0.0421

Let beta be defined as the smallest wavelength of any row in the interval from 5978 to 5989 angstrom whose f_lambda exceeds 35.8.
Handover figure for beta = 5979.89 angstrom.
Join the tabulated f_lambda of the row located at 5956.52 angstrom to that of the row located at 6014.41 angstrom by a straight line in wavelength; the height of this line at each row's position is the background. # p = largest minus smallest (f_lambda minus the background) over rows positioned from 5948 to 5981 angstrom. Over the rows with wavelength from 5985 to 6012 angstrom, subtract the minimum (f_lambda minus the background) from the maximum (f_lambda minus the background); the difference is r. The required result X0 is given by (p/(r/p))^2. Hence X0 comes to 123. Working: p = 7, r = 4.7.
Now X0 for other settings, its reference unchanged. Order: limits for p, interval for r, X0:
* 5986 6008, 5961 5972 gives 10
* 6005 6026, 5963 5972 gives 35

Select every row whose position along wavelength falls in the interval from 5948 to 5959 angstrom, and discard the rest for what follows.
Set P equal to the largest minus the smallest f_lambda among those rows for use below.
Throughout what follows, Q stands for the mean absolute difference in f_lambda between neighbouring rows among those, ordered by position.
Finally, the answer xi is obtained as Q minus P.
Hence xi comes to -2.2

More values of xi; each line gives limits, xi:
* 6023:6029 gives -1.5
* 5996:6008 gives -2.7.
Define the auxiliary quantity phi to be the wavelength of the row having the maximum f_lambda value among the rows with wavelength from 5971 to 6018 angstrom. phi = 5982.64 angstrom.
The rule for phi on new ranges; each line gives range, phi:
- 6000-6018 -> 6014.41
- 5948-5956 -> 5951.04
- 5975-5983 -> 5982.64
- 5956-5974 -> 5962.01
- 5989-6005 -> 6000.58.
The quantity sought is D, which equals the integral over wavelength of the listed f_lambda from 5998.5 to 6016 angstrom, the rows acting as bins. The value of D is 644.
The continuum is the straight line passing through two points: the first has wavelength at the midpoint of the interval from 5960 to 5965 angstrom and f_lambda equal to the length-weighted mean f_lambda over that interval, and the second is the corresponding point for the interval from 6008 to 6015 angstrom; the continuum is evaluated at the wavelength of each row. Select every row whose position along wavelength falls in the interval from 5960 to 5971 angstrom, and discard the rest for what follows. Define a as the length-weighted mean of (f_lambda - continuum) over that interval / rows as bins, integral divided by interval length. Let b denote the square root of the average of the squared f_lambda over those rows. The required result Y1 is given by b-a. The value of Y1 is 38.5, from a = -0.6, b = 37.8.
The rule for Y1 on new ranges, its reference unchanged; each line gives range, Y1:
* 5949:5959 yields 38.5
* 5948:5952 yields 38.7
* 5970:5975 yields 38.4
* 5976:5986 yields 38.1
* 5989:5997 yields 37.9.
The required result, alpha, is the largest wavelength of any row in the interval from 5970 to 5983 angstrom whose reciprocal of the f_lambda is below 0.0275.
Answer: 5982.64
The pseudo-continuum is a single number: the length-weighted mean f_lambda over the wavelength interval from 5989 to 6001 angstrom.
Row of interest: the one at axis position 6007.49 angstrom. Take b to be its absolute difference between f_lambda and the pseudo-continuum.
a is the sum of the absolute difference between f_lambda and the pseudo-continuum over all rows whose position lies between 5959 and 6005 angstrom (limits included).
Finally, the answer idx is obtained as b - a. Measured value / -37.9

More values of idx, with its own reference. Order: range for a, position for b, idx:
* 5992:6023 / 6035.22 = -24.4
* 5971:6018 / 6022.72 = -36.8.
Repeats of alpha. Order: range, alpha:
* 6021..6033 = 6032.44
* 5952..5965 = 5964.76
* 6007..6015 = 6014.41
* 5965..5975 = 5973.01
